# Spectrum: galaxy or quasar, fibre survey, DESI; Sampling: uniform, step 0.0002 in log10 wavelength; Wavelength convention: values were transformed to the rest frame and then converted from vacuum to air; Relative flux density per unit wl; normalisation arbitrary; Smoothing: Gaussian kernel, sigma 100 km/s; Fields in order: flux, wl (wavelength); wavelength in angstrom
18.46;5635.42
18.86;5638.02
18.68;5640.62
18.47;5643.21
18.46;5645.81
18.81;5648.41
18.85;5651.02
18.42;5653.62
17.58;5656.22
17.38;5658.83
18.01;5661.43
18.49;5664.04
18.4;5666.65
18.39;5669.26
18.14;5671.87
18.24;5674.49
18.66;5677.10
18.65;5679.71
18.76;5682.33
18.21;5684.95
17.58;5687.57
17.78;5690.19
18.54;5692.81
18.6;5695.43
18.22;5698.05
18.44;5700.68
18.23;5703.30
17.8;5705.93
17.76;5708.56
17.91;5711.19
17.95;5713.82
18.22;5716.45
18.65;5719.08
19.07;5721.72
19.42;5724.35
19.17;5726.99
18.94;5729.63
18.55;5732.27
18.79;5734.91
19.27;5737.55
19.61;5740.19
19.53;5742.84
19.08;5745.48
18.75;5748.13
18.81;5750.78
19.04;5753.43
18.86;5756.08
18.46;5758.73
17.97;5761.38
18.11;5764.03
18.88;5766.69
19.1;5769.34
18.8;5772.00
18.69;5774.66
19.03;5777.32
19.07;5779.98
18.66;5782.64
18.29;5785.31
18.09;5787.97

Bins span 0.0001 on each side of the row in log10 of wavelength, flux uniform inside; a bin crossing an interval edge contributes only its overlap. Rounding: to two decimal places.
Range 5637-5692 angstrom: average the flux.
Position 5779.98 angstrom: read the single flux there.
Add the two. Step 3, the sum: 37.39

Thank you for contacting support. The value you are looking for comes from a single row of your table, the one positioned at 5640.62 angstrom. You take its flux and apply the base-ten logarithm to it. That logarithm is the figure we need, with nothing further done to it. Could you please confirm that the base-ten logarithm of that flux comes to 1.271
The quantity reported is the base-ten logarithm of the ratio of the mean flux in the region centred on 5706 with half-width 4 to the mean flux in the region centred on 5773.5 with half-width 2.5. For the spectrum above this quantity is -0.019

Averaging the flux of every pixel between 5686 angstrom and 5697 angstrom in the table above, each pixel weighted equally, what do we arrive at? 18.1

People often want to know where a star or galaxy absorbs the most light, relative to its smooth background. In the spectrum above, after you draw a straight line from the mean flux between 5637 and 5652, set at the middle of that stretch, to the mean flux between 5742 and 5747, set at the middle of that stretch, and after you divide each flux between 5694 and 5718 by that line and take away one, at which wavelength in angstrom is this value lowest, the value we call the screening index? 5708.56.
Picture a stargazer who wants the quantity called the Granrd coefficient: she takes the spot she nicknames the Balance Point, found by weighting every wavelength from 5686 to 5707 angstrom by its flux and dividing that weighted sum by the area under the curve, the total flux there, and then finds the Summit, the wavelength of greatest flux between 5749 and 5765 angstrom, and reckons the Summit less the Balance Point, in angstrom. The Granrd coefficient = 56.7 angstrom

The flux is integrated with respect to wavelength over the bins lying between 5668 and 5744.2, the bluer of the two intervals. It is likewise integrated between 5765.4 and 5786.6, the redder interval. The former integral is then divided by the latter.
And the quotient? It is 3.5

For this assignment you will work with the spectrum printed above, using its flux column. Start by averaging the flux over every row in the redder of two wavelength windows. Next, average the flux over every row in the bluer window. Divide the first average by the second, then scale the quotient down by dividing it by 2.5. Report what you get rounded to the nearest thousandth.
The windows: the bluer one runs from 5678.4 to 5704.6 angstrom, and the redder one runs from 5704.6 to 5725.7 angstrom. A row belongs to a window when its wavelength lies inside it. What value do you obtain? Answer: 0.401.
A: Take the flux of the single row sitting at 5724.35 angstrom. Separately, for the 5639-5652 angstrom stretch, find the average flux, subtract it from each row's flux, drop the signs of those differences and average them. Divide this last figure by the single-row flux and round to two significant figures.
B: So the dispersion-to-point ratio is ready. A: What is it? 0.0078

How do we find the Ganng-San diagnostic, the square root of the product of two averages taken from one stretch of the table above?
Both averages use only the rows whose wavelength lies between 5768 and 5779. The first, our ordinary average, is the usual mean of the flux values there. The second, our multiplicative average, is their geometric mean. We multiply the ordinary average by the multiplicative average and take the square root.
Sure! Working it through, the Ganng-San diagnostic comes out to 18.9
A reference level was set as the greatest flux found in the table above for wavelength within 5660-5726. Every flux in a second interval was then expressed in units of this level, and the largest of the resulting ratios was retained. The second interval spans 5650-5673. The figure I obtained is 0.97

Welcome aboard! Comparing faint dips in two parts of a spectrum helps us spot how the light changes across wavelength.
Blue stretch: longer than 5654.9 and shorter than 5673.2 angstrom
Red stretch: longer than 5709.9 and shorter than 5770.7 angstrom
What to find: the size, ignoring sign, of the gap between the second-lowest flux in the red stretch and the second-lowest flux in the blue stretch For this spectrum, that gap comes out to 0.37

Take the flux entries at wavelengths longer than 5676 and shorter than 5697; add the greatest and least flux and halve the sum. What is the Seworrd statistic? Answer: 18.2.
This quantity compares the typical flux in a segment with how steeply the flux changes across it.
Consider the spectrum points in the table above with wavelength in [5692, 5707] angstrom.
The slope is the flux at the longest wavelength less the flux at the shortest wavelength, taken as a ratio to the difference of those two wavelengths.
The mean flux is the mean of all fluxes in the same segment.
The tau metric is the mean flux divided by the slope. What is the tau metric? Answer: -325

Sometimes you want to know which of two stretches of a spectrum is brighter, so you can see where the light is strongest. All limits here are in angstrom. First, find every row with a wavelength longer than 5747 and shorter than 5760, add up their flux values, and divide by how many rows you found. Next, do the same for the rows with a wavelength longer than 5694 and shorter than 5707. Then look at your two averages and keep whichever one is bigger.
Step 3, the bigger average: 18.8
